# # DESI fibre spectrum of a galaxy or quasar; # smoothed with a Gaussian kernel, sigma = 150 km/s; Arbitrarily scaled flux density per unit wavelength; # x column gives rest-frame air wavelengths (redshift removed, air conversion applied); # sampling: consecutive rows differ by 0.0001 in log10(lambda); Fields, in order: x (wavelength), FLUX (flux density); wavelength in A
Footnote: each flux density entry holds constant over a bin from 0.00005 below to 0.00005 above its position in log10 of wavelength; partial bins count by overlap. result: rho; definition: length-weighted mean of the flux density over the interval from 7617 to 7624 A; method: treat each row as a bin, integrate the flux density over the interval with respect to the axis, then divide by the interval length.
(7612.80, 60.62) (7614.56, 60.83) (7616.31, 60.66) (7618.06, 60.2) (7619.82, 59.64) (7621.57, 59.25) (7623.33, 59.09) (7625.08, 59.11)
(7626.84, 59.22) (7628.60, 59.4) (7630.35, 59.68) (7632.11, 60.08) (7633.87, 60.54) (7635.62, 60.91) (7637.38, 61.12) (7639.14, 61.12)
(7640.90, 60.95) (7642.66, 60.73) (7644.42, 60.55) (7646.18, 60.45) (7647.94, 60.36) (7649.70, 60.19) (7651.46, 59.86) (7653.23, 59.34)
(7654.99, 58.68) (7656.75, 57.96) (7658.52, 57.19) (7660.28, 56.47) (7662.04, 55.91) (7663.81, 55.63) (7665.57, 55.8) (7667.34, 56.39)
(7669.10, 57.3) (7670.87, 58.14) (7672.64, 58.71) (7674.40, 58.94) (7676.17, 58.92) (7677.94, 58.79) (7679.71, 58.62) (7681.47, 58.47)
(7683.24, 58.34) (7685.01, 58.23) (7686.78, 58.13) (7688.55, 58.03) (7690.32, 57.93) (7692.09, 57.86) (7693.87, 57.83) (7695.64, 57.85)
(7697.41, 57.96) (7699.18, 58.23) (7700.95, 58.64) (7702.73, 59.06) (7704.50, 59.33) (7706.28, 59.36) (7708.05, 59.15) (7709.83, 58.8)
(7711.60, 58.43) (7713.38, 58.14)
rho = 59.6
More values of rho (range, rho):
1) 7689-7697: 57.9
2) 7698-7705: 58.8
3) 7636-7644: 60.9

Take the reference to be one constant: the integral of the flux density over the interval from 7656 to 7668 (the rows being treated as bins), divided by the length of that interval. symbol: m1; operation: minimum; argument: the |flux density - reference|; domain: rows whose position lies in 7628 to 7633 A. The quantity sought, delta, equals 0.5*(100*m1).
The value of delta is 148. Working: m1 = 3.0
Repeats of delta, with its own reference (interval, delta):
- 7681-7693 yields 71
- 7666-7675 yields 3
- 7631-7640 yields 182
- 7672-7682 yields 101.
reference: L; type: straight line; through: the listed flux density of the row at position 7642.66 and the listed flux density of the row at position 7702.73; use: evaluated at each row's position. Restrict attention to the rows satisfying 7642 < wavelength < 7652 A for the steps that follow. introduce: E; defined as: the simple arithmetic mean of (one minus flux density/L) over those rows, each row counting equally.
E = 0.00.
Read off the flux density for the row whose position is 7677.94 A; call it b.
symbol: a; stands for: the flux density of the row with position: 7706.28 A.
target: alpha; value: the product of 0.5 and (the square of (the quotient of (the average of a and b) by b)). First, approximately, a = 59.36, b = 58.79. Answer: 0.505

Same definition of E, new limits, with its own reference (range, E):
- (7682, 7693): 0.02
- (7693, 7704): 0.02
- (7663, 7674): 0.05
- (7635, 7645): 0.00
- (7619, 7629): 0.03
